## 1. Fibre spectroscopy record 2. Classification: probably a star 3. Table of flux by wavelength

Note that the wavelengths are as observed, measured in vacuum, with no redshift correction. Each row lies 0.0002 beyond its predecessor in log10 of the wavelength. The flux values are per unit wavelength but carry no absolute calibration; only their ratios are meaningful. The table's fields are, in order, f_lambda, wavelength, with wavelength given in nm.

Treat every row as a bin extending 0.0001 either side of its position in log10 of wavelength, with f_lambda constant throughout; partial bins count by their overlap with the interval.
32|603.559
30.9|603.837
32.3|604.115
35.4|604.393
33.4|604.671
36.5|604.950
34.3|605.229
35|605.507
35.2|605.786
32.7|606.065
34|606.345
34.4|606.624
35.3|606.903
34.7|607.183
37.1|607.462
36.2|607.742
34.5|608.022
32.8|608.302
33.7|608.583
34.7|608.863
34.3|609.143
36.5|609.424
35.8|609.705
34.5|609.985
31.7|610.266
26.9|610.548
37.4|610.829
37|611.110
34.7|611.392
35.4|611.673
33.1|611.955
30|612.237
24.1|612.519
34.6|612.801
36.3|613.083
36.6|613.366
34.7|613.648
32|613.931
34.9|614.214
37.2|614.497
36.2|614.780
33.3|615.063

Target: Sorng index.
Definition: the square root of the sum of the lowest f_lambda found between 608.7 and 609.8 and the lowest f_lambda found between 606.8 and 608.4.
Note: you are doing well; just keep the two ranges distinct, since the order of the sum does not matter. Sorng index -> 8.2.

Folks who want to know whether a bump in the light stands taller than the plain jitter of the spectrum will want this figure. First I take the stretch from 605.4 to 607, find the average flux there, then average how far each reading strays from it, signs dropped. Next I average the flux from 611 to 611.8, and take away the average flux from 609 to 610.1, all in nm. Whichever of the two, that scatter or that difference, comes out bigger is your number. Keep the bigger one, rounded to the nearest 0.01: 0.73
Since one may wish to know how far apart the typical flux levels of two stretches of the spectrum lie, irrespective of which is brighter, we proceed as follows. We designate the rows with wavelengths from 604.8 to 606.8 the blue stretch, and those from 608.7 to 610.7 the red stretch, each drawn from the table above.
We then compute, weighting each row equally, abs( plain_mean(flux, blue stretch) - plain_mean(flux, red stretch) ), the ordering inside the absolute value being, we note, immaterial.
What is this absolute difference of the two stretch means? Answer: 1.1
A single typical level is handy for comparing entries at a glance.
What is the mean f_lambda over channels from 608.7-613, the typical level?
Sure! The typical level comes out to 33.4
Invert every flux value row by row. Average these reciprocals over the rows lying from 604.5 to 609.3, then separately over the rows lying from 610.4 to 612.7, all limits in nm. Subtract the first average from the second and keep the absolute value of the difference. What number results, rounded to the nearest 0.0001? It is 0.0027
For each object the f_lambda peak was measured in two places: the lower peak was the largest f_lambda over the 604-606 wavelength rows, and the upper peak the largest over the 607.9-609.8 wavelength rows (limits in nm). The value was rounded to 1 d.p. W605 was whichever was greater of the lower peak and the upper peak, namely 36.5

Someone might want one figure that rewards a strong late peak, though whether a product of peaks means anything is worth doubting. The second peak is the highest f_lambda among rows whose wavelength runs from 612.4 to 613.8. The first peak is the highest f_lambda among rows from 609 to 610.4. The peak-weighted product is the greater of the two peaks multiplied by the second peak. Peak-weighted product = 1340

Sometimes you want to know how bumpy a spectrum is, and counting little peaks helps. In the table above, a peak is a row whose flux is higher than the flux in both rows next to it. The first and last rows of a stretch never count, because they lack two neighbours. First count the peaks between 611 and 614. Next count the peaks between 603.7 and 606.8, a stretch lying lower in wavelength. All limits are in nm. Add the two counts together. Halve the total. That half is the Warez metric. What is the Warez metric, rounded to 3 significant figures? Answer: 2.50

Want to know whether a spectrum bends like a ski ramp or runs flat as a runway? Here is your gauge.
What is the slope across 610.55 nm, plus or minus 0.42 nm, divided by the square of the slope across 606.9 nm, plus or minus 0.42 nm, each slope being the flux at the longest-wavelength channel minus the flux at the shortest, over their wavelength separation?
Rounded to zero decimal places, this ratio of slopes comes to 35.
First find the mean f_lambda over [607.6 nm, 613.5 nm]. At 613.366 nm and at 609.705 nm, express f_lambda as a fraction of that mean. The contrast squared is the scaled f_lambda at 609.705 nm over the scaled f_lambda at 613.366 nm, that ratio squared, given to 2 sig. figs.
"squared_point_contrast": 0.96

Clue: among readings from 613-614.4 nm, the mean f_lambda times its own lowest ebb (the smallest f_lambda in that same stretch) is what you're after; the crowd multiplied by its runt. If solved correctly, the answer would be 1117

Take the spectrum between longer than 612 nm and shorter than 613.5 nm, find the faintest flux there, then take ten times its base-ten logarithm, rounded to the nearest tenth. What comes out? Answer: 13.8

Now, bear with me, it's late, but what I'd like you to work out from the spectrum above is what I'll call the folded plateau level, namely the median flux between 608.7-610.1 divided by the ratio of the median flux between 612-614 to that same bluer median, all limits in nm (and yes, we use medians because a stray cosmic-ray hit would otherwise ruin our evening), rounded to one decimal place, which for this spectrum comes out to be 34.8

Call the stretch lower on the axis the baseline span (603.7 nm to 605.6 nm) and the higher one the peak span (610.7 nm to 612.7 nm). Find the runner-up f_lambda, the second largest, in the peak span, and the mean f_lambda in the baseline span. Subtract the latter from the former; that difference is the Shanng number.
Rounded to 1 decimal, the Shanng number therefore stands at 3.0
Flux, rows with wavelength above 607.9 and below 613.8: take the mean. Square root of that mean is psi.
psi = 5.81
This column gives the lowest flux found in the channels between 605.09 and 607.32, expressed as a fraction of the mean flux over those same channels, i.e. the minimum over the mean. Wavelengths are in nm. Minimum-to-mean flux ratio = 0.949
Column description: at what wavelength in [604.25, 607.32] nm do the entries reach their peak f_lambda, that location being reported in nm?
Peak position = 604.950 nm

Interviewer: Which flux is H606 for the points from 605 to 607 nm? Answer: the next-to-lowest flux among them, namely 34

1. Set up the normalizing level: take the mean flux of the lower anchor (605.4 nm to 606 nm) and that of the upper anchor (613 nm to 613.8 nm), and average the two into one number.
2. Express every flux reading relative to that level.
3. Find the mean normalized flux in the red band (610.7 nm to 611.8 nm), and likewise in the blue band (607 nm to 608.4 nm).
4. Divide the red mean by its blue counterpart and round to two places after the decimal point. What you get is 1.03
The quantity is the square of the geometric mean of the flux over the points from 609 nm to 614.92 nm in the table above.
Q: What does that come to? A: 1143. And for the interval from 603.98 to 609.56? 1199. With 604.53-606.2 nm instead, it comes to 1190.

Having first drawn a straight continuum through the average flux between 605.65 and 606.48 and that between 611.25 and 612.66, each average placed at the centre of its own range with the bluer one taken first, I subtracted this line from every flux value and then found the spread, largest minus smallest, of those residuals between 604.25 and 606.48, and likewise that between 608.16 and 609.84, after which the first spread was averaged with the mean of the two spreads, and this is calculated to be 3.5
